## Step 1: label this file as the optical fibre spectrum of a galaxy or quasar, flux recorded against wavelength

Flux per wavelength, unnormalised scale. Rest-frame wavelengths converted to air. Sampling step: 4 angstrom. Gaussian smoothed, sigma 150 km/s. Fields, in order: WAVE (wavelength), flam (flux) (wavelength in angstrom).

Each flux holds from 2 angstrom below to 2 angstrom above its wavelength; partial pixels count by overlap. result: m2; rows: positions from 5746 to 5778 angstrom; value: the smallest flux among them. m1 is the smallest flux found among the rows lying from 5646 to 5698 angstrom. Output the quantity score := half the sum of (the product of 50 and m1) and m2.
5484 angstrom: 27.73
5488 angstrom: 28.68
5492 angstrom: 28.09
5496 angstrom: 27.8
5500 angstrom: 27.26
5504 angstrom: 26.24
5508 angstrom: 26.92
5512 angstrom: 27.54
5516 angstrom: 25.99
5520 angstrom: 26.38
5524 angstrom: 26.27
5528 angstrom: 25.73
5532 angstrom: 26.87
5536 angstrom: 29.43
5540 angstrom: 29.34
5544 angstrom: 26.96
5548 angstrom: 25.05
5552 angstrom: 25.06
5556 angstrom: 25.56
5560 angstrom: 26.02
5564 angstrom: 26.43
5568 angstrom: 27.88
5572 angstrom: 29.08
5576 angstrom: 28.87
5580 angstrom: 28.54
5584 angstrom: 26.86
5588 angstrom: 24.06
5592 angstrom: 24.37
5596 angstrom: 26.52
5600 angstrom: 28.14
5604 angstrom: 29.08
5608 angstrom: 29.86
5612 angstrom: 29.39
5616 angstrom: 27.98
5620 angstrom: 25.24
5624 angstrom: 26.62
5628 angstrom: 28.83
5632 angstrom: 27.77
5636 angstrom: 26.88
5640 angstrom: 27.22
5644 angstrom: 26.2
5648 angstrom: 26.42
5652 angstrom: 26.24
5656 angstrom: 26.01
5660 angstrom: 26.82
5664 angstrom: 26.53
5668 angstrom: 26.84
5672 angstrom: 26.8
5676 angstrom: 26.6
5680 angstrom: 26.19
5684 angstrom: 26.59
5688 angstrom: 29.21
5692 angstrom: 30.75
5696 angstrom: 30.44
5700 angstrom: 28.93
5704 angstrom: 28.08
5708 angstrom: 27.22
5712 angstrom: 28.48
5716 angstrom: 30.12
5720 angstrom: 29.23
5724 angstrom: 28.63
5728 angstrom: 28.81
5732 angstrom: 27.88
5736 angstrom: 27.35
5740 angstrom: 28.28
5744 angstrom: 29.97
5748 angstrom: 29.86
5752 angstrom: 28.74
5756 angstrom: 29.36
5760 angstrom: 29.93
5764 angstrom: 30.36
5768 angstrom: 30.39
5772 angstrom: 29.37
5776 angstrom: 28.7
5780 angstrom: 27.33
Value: 665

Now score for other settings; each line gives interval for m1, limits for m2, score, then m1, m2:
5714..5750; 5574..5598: 696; 27.35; 24.06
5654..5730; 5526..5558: 663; 26.01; 25.05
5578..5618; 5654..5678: 615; 24.06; 26.01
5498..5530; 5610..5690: 656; 25.73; 25.24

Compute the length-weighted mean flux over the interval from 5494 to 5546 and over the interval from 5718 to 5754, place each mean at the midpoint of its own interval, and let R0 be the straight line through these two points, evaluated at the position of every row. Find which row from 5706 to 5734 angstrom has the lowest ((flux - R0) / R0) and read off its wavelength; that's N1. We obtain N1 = 5708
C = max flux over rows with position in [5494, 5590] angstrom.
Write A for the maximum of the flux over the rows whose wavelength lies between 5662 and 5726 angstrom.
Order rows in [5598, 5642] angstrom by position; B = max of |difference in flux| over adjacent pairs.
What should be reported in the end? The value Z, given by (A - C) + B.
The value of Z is 4.1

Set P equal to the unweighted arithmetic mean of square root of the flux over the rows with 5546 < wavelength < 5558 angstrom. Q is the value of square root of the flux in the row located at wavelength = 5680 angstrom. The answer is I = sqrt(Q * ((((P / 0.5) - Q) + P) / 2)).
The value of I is 5.05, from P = 5.0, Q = 5.12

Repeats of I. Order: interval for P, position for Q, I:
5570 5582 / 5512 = 5.34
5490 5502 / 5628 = 5.29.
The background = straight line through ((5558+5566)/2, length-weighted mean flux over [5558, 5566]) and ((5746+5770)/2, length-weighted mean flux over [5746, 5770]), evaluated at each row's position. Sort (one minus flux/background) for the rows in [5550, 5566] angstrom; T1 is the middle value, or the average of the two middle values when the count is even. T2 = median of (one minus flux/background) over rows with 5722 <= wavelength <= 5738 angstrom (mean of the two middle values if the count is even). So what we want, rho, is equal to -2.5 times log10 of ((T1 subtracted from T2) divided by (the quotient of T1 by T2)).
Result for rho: 3.3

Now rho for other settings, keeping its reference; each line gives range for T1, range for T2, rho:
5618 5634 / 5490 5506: -0.3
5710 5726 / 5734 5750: 3.9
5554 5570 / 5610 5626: 2.4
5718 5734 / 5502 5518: 1.6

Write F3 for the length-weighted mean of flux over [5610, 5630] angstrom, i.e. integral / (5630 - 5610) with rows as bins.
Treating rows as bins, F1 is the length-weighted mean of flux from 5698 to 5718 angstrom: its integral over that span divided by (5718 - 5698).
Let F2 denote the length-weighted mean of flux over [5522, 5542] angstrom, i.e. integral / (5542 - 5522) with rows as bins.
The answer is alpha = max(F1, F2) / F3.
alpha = 1.03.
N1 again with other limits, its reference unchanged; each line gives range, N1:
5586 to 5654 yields 5588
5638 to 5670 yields 5656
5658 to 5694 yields 5680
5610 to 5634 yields 5620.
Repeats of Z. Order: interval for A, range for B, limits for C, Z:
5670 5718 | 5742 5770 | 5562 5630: 2.0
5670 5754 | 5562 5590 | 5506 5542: 4.1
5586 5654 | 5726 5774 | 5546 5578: 2.5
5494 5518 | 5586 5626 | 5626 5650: 1.7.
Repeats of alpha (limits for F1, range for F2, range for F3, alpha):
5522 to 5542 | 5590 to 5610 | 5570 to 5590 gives 1.00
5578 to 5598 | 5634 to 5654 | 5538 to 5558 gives 1.01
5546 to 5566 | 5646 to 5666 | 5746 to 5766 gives 0.89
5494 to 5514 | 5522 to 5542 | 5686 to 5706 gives 0.93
